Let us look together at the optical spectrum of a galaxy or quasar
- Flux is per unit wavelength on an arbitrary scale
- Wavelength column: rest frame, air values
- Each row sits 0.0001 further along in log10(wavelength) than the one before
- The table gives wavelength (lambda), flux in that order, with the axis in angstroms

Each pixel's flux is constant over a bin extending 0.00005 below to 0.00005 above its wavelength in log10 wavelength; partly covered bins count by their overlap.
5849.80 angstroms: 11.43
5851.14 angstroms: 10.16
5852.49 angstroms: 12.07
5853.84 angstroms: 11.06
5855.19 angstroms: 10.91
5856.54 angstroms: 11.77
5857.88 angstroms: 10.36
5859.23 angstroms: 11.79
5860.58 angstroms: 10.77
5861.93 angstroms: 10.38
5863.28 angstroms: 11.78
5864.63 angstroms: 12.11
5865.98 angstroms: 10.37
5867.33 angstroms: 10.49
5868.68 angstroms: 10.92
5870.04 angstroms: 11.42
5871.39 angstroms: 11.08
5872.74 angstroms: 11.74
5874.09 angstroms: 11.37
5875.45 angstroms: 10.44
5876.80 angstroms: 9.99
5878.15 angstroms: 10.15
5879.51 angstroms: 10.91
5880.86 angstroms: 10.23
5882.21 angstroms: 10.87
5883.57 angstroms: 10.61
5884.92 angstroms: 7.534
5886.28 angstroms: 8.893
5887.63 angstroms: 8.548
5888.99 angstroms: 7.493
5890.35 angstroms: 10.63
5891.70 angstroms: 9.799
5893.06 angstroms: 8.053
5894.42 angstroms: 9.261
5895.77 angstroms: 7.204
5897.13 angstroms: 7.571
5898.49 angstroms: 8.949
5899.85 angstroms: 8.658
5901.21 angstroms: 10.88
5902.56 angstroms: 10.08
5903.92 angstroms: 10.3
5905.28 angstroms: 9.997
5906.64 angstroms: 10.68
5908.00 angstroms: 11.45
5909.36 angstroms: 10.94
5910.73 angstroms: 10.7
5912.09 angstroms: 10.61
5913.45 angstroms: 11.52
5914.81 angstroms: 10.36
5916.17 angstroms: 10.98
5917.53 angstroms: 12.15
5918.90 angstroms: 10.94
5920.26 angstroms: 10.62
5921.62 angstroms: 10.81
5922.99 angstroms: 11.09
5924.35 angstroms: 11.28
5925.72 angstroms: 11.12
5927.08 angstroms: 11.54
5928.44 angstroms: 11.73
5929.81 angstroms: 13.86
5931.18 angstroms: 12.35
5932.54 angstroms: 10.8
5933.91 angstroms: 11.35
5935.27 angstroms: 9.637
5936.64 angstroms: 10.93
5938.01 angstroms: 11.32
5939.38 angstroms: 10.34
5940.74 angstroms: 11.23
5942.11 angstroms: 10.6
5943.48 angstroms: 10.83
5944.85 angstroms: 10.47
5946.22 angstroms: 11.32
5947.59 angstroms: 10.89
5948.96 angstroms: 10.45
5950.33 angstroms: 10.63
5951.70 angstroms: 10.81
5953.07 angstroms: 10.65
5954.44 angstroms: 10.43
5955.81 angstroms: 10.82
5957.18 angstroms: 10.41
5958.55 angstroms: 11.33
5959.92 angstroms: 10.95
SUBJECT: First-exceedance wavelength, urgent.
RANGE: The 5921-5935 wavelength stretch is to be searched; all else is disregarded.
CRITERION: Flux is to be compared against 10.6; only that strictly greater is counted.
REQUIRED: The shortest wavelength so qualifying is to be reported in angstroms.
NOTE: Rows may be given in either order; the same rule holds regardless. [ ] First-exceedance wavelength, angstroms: 5921.62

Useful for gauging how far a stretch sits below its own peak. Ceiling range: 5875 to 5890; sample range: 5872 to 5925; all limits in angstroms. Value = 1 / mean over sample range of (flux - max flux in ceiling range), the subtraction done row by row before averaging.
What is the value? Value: -1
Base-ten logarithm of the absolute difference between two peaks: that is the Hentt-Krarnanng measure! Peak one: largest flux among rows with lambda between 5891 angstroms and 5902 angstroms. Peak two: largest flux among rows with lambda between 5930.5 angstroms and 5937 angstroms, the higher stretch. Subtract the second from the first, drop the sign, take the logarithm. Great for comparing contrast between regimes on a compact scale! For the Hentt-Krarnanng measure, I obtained 0.17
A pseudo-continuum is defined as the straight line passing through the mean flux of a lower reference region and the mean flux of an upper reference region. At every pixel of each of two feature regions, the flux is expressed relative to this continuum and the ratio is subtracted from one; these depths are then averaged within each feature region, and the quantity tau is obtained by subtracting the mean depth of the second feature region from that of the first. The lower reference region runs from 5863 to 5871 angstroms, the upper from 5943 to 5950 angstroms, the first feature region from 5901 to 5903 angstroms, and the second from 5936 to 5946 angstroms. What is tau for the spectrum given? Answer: 0.05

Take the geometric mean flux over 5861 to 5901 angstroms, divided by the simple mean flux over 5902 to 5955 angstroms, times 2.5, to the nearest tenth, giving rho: 2.2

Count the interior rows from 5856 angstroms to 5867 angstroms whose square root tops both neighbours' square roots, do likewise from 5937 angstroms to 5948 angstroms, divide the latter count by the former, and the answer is 1.5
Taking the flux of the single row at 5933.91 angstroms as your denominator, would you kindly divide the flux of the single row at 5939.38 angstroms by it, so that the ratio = 0.91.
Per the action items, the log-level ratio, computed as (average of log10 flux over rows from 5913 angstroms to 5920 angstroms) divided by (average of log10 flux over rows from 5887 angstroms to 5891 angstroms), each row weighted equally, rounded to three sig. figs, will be 1.11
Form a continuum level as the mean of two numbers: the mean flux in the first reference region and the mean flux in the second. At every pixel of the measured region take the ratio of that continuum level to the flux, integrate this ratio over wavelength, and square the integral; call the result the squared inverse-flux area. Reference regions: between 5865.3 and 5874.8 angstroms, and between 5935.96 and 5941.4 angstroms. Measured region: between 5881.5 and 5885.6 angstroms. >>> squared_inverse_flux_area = 23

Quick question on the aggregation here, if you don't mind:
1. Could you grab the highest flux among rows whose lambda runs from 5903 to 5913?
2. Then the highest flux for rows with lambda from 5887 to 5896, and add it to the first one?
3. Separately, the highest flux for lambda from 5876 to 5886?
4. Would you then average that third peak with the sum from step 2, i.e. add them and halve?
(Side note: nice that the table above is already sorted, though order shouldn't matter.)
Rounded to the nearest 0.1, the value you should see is 16.5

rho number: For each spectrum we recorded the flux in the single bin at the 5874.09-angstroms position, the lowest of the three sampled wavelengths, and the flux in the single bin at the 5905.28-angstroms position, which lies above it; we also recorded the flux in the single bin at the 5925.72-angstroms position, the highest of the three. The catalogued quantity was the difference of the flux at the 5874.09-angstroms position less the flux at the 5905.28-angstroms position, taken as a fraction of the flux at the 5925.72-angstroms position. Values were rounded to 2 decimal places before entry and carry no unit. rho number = 0.12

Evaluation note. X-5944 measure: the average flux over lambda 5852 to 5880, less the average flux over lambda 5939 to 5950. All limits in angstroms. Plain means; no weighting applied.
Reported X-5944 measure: 0.3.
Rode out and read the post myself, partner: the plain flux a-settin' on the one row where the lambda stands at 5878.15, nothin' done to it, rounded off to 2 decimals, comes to 10.15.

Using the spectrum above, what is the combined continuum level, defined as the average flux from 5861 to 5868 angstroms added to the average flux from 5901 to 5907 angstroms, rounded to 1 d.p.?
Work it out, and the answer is 21.4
